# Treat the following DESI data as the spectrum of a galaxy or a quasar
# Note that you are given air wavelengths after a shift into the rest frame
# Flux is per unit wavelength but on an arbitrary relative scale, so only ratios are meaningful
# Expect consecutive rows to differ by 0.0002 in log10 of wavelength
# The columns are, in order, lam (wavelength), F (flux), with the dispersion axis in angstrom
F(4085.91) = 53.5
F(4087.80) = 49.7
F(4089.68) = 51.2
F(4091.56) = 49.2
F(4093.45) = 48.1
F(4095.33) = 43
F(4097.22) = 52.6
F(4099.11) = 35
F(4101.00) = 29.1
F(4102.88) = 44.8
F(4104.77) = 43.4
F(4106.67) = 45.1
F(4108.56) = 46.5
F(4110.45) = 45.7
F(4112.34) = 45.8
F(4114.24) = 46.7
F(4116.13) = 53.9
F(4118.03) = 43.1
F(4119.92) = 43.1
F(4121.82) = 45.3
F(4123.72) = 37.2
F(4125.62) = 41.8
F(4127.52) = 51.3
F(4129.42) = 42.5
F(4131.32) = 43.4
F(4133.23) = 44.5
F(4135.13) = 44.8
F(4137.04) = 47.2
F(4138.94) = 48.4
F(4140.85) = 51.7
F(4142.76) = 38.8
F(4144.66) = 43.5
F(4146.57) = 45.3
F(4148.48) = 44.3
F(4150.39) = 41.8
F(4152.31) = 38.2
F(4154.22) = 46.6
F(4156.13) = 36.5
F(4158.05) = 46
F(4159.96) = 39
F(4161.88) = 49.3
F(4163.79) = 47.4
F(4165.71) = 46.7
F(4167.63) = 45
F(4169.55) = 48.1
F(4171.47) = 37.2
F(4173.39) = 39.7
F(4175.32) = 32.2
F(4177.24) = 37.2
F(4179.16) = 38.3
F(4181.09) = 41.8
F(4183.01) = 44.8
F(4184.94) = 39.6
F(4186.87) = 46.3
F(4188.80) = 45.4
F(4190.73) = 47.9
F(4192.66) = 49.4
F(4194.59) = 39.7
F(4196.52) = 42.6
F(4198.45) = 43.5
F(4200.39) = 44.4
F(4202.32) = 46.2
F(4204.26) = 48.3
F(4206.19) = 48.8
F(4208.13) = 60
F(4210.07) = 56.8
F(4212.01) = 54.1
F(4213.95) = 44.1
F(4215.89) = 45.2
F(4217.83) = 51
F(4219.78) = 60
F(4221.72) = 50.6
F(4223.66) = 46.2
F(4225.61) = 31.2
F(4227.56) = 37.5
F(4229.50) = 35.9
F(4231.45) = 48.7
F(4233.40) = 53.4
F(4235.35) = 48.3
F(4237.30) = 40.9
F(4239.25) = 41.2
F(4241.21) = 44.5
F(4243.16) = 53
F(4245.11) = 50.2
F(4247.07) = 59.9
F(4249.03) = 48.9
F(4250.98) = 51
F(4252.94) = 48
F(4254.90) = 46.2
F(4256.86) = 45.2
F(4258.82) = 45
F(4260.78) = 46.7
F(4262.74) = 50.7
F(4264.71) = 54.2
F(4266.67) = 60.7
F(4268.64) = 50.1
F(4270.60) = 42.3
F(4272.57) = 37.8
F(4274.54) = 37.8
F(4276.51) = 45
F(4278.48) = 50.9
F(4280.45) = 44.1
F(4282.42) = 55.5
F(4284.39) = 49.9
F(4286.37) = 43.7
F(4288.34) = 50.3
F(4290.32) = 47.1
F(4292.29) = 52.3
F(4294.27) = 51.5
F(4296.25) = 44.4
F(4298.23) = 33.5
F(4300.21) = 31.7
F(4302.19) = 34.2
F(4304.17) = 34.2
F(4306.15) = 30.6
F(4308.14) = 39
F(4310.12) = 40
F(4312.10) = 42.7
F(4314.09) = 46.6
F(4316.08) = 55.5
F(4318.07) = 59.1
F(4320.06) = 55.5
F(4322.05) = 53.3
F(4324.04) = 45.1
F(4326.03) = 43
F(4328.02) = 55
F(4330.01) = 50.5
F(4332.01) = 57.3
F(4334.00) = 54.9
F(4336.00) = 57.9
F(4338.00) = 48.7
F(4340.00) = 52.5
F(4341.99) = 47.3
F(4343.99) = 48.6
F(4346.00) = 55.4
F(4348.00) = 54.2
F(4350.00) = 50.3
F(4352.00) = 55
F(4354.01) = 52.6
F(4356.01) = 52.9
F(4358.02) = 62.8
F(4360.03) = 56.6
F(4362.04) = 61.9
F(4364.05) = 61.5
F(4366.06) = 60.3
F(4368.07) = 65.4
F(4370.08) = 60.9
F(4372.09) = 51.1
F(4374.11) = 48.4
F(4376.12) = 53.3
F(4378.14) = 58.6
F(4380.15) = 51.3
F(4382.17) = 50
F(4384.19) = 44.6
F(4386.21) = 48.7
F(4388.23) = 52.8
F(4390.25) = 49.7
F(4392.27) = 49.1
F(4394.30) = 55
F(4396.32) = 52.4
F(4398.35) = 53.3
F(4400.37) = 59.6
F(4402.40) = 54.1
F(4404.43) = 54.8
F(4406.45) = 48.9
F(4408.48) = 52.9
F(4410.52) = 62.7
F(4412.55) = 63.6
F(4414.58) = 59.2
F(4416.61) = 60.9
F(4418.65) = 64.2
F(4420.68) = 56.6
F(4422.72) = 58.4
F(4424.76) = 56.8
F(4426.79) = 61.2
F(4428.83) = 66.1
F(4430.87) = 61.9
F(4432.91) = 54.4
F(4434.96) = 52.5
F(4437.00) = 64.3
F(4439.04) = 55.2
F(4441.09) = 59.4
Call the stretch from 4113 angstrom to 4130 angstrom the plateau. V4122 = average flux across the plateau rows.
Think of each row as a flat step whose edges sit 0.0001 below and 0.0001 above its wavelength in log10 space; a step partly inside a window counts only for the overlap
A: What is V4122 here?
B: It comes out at 45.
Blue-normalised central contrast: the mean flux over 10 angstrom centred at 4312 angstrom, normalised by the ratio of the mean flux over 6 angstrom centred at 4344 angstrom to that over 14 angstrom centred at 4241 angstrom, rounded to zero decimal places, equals 43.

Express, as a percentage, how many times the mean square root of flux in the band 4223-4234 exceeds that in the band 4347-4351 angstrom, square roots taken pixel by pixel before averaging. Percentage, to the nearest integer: 89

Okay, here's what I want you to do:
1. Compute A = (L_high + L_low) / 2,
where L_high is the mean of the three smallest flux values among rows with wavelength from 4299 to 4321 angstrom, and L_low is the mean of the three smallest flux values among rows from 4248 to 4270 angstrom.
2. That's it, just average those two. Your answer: 39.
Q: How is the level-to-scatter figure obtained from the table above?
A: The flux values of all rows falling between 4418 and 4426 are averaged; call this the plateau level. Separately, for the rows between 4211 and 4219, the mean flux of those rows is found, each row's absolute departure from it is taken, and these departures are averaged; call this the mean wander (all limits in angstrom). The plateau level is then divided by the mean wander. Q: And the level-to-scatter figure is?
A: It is 15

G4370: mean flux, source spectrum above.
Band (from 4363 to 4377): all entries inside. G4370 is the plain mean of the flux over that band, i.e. 57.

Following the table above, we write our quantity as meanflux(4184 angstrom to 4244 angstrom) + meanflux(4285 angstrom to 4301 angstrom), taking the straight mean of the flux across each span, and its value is 91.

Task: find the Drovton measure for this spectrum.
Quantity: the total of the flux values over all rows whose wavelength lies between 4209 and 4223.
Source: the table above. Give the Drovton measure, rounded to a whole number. 362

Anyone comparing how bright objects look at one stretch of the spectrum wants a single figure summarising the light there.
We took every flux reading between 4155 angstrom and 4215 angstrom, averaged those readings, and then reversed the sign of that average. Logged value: -45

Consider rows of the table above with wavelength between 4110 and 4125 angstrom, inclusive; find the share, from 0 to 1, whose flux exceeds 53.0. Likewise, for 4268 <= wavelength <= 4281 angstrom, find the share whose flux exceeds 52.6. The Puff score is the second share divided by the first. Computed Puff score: 0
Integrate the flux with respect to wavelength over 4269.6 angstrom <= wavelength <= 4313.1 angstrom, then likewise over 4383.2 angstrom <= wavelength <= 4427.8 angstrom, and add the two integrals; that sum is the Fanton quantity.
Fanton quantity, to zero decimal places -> 4329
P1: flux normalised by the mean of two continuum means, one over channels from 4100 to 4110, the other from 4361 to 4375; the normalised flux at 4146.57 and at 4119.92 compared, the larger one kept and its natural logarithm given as -0.10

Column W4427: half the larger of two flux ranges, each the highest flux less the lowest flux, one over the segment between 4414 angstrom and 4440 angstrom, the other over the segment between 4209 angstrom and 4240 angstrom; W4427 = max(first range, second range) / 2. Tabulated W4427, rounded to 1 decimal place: 14.4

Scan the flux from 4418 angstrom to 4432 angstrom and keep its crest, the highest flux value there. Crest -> 66.1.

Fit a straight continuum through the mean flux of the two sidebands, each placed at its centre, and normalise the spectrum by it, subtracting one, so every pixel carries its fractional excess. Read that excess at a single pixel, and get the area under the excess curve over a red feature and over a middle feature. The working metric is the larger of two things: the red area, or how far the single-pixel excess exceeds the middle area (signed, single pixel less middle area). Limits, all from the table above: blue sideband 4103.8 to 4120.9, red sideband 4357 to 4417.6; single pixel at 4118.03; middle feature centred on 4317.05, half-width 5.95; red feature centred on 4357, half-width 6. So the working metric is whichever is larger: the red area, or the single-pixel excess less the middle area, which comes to 0.56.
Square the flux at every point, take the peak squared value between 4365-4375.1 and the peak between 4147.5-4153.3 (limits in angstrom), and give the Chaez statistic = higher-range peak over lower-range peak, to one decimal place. 2.2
